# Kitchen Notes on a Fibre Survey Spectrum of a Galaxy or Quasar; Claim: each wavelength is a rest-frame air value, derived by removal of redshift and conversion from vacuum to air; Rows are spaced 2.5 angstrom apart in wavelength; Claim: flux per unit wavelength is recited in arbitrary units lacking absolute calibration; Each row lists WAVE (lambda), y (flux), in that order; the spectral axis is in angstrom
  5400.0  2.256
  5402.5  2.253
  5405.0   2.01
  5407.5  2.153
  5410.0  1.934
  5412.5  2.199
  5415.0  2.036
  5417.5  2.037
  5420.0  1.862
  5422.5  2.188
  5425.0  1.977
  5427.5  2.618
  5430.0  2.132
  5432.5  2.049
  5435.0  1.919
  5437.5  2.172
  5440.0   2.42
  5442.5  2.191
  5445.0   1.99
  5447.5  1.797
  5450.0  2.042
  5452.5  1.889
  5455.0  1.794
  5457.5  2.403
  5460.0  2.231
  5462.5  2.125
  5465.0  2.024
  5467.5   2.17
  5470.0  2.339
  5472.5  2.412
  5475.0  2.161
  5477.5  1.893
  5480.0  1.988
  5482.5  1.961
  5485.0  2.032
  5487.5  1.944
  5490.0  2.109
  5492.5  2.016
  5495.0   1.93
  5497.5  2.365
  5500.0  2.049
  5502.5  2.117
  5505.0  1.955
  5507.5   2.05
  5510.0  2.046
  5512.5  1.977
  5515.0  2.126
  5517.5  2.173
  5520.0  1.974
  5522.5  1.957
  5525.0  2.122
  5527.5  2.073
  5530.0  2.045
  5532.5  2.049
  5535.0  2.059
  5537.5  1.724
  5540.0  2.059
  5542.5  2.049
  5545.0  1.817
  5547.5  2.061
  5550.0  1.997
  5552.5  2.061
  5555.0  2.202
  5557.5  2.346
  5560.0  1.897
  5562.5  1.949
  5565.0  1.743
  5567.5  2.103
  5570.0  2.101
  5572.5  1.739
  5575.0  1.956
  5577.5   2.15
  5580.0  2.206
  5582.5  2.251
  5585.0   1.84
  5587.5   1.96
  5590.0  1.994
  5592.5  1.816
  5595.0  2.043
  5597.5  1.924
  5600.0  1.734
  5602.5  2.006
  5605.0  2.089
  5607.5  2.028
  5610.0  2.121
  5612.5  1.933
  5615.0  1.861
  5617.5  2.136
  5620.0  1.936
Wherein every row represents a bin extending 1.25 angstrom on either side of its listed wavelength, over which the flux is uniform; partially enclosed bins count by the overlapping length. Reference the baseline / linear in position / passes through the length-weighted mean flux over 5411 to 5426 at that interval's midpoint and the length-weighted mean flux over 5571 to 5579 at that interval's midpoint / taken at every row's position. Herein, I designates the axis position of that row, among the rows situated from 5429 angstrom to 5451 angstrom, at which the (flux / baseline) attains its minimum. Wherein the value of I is 5447.5 angstrom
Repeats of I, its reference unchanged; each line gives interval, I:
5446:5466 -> 5447.5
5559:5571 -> 5565.0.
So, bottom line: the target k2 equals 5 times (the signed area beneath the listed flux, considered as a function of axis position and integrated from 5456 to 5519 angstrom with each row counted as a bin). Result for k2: 662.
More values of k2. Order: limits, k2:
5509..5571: 629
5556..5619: 629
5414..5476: 657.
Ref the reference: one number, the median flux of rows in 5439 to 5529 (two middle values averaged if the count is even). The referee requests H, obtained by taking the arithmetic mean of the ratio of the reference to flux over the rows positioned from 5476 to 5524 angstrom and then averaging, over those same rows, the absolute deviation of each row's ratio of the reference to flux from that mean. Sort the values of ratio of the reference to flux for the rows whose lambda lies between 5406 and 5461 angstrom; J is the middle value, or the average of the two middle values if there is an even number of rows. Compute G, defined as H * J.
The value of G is 0.038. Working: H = 0.038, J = 1.00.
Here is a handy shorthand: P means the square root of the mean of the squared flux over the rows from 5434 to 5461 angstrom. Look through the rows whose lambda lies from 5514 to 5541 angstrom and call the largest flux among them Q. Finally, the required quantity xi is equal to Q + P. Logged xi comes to 4.26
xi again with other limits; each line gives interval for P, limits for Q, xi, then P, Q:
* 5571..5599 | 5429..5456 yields 4.42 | 2.00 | 2.42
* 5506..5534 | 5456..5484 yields 4.47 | 2.05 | 2.412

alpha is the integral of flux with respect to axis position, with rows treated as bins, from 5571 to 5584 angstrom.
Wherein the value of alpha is 26.7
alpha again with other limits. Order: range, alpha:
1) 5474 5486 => 24.0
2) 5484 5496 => 24.1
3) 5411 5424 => 26.8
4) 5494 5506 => 25.1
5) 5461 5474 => 28.8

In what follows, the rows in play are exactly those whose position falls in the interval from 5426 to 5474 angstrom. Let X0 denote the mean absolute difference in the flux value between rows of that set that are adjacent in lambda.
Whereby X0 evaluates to 0.21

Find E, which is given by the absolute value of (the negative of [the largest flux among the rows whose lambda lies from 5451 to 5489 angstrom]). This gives 2.41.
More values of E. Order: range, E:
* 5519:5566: 2.35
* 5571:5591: 2.25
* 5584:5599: 2.04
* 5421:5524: 2.62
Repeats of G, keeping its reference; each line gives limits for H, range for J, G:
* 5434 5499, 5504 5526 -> 0.073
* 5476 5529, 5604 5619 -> 0.038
